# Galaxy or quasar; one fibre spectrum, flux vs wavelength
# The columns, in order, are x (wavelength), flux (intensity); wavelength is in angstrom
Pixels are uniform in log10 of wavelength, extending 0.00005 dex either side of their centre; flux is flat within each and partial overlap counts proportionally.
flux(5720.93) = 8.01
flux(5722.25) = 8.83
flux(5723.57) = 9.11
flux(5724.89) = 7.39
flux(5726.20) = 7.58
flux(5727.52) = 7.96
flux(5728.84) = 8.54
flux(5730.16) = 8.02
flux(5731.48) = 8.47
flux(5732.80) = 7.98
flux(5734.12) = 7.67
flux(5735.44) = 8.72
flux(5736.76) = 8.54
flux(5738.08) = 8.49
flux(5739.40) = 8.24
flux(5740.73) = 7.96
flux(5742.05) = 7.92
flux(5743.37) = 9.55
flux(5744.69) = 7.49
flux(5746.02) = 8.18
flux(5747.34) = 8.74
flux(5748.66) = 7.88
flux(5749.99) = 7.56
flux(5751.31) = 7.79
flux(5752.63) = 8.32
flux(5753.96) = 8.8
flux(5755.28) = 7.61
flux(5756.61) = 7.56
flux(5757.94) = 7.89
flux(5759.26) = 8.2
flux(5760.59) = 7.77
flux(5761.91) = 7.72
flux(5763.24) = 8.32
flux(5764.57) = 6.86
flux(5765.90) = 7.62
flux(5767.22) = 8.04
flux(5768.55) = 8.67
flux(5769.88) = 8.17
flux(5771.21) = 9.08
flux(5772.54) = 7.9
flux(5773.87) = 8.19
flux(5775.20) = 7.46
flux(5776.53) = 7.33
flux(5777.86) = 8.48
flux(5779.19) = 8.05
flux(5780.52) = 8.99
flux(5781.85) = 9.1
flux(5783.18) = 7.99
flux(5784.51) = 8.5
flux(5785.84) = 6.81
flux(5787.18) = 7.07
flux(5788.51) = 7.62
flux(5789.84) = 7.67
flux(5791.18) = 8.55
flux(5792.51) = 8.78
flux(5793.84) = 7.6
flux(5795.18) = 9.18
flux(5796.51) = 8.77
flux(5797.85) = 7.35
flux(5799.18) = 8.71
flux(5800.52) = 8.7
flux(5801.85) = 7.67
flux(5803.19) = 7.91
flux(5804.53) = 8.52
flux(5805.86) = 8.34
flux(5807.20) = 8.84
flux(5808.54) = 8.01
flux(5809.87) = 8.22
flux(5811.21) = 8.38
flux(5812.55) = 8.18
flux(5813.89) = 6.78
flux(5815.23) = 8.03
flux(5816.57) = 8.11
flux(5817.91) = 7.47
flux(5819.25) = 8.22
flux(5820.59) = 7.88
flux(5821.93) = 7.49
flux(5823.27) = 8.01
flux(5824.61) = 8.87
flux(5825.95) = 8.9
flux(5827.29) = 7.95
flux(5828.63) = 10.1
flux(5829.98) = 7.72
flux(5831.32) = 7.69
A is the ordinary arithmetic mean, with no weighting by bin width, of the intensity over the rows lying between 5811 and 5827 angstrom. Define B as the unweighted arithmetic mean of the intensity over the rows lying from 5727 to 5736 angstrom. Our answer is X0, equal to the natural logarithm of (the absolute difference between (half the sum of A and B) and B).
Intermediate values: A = 8.03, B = 8.19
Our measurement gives -2.48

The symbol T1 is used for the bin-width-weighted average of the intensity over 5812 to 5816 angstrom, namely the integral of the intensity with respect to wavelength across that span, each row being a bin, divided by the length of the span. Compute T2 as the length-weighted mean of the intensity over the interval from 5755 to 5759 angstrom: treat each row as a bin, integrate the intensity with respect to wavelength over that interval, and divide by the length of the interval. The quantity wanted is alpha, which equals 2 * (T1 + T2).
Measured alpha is 30.8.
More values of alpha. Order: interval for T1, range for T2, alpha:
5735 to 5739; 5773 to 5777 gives 32.5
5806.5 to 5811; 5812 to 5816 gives 32.0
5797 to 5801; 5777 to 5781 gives 33.4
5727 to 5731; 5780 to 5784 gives 33.7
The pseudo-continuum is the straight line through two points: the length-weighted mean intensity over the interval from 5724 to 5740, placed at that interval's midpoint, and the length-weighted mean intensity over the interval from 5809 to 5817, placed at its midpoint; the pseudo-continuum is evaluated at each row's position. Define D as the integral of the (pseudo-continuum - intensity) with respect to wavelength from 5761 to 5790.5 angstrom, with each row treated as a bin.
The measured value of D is 1.74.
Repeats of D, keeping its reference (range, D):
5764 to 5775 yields 0.06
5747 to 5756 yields 0.25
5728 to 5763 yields -0.81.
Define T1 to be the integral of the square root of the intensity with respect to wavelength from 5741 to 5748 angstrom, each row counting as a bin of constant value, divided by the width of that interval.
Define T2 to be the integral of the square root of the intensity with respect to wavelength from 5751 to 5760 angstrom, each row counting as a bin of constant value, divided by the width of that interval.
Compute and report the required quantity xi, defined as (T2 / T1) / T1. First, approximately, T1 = 2.89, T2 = 2.83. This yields 0.339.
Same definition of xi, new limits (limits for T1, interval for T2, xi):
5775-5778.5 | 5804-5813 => 0.372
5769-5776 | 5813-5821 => 0.342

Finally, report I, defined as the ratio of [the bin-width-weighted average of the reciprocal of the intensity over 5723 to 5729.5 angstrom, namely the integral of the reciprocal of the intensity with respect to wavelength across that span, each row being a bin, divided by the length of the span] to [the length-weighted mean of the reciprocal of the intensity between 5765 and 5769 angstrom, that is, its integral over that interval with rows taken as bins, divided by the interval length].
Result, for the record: 0.99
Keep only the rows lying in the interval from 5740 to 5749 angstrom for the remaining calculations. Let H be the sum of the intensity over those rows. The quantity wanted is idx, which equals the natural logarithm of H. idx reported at 4.06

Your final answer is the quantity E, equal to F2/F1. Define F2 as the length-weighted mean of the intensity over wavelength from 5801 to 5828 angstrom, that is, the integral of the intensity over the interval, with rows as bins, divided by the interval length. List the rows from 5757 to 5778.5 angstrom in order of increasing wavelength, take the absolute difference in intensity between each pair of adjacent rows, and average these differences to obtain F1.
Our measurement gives 12.7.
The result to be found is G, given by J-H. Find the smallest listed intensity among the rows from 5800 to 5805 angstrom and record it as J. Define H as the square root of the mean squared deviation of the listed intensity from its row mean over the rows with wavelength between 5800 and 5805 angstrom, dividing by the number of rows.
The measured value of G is 7.2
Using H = 0.42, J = 7.67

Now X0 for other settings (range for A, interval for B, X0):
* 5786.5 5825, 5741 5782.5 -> -6.35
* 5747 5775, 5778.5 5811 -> -2.45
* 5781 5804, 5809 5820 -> -2.34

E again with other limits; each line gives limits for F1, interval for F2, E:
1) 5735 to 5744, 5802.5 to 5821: 19.9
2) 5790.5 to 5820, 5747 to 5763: 11.7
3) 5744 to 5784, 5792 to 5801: 14.1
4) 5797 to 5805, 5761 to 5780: 12.3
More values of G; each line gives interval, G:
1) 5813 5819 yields 6.2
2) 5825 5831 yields 6.8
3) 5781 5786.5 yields 6.0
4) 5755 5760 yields 7.3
